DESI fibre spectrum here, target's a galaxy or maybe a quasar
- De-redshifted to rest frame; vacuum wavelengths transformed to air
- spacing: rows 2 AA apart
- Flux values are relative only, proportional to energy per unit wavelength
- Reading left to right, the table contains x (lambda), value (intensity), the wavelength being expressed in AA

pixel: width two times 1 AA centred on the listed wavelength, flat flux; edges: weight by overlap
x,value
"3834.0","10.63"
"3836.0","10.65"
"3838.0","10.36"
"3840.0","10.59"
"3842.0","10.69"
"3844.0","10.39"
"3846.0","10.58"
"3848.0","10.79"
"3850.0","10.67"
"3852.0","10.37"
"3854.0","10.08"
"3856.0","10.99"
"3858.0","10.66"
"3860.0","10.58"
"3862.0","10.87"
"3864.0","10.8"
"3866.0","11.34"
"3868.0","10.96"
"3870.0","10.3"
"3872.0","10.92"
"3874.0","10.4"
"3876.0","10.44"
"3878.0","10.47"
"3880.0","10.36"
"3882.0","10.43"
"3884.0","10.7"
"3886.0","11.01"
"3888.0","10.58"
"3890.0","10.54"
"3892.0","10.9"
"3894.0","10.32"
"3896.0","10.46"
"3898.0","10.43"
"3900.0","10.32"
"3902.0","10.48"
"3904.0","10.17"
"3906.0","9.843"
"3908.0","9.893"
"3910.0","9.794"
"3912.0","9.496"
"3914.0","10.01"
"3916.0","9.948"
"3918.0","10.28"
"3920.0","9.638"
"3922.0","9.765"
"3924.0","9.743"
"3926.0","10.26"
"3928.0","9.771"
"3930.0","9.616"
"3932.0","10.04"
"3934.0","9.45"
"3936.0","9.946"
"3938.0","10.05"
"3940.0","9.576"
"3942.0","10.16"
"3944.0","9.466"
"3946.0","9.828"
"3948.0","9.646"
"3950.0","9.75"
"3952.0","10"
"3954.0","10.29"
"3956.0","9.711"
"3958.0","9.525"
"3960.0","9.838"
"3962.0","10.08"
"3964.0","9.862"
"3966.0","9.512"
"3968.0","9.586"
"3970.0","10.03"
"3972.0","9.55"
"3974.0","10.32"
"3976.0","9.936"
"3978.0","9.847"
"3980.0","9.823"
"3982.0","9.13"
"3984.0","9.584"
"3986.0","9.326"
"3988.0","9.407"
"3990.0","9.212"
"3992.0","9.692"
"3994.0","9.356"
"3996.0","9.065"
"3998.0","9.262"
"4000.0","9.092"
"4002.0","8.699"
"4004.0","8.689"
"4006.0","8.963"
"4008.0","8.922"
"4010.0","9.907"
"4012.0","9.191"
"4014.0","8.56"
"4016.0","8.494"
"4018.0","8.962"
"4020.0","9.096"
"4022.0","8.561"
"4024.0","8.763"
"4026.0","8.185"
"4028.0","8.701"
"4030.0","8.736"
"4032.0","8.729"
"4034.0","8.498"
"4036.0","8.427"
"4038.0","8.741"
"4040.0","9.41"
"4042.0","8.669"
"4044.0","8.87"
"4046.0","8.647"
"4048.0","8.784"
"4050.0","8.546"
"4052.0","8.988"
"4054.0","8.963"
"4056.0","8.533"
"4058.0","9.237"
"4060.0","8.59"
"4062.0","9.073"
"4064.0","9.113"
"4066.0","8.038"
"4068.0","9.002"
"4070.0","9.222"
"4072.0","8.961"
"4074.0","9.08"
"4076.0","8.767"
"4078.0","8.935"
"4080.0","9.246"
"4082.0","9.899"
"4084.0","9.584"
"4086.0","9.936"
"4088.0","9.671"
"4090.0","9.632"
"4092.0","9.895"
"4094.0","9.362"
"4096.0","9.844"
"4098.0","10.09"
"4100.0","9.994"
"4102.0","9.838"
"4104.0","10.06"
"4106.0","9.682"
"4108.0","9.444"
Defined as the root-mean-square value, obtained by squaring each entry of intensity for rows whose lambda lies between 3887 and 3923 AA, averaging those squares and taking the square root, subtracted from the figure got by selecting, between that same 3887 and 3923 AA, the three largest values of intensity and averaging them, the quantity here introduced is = 0.51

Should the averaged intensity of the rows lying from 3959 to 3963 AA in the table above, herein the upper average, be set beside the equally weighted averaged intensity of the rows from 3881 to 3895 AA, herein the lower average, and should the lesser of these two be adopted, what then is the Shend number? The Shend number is 10.0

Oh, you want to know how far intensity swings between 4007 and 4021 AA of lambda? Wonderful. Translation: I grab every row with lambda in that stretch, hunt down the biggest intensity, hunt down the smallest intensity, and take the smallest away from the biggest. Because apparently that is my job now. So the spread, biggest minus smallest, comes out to 1.41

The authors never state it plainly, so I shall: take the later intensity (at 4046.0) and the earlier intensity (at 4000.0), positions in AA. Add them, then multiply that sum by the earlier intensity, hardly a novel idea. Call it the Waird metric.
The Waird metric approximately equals 161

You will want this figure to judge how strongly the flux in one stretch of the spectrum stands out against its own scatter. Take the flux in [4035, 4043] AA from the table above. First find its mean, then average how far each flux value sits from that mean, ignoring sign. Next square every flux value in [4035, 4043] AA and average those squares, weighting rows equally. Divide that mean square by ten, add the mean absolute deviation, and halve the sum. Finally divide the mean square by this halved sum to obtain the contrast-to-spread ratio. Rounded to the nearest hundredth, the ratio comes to 19.26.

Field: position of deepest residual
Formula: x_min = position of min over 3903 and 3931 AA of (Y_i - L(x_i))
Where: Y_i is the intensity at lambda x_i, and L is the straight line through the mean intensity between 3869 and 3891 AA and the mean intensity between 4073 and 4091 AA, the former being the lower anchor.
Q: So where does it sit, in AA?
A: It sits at 3912.0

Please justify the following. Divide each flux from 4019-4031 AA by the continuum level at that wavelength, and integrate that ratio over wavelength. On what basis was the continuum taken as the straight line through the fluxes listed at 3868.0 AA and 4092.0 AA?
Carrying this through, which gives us 10.2 AA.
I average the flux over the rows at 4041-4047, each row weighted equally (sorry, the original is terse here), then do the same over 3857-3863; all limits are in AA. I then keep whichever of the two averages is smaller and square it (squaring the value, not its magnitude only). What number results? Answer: 76.2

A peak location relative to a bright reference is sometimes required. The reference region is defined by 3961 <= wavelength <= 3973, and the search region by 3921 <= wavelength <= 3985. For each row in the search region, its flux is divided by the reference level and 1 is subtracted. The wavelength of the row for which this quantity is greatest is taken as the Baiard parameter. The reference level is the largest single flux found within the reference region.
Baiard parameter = 3974.0 AA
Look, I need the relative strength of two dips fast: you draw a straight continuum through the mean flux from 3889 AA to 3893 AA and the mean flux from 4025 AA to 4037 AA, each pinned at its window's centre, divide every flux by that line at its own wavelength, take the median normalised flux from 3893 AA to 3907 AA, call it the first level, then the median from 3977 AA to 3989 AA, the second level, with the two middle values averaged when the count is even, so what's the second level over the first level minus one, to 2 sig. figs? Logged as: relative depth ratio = 0.053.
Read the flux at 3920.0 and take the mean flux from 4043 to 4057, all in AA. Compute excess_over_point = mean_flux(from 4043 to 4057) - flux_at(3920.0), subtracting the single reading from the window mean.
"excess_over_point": -0.88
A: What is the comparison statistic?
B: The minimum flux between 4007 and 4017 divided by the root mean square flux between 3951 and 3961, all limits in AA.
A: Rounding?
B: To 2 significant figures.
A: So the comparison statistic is 0.86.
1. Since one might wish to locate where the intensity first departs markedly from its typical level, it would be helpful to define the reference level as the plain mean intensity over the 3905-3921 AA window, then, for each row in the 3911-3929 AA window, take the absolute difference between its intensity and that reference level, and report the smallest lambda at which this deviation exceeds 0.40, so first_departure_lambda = 3918.0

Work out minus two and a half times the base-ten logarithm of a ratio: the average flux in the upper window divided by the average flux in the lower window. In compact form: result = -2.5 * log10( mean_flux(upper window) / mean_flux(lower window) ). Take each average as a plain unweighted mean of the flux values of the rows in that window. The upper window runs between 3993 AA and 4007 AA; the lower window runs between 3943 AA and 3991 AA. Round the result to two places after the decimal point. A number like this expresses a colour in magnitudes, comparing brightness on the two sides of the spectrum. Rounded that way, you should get 0.08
